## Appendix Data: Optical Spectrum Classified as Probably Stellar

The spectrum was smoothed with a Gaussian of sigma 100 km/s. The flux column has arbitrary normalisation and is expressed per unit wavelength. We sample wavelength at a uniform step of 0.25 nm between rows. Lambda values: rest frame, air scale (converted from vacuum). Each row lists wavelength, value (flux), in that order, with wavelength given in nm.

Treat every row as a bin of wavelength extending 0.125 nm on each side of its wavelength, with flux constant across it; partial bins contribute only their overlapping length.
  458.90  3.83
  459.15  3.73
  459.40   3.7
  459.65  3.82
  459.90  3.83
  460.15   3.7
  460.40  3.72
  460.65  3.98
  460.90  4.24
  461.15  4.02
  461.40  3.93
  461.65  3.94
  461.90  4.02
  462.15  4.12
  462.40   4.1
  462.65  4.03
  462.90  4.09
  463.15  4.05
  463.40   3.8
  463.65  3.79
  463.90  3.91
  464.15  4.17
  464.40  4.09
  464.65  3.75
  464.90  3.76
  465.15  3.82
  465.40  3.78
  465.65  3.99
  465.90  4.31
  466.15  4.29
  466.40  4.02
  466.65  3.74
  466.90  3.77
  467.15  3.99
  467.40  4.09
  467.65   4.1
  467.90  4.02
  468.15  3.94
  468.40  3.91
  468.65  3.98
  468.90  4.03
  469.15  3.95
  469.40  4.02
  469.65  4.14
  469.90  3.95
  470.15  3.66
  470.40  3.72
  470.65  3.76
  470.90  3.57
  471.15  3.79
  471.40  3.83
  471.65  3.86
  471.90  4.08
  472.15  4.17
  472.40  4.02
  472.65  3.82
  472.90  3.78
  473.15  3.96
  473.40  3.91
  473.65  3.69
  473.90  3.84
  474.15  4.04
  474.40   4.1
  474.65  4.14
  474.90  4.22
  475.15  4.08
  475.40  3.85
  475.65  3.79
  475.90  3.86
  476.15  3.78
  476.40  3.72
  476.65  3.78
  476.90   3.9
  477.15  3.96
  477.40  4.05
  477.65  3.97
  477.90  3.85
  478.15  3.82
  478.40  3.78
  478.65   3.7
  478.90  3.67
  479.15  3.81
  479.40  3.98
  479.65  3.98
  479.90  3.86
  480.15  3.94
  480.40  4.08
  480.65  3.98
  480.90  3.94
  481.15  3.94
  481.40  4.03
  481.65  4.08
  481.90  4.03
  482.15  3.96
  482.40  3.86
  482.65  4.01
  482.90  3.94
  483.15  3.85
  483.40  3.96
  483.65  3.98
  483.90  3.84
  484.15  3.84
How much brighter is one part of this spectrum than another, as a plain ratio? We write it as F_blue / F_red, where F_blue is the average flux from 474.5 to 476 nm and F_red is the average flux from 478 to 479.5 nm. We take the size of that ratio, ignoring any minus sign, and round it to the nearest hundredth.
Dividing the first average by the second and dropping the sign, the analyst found 1.05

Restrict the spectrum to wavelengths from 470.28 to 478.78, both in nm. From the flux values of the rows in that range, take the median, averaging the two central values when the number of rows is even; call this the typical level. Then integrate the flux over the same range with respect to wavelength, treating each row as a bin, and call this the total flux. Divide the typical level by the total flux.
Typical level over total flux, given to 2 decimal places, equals 0.12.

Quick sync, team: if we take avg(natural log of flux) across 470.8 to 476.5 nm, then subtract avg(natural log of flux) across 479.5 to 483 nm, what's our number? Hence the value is -0.02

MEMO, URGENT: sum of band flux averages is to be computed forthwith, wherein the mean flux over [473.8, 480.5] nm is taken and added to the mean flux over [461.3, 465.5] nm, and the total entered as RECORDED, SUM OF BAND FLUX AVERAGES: 7.86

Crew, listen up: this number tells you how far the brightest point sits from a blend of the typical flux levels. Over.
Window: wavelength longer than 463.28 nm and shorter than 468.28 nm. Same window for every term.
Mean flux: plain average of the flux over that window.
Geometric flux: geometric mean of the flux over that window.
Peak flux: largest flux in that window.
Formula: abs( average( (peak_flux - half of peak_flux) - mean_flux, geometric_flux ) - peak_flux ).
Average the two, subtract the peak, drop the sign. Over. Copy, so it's 3.23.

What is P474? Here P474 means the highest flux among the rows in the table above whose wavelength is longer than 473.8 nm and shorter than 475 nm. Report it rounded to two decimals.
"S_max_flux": 4.22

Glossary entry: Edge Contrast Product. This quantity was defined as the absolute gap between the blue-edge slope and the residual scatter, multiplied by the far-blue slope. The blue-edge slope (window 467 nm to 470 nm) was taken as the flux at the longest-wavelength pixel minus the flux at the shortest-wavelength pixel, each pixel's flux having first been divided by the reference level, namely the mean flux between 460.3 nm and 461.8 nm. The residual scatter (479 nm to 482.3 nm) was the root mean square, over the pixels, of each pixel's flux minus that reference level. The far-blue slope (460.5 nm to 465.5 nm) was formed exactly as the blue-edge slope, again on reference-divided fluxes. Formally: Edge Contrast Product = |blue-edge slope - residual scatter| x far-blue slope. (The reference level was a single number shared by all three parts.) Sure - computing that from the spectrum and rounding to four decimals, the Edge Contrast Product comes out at -0.0043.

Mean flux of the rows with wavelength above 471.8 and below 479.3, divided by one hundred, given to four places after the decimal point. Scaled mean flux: 0.0390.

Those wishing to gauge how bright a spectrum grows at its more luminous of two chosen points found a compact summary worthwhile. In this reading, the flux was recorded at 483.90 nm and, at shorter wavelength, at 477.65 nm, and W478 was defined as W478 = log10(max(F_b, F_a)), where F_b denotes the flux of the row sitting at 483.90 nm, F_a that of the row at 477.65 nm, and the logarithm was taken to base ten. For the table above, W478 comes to 0.599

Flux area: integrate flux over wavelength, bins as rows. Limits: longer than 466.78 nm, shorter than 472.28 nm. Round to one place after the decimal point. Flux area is 21.6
